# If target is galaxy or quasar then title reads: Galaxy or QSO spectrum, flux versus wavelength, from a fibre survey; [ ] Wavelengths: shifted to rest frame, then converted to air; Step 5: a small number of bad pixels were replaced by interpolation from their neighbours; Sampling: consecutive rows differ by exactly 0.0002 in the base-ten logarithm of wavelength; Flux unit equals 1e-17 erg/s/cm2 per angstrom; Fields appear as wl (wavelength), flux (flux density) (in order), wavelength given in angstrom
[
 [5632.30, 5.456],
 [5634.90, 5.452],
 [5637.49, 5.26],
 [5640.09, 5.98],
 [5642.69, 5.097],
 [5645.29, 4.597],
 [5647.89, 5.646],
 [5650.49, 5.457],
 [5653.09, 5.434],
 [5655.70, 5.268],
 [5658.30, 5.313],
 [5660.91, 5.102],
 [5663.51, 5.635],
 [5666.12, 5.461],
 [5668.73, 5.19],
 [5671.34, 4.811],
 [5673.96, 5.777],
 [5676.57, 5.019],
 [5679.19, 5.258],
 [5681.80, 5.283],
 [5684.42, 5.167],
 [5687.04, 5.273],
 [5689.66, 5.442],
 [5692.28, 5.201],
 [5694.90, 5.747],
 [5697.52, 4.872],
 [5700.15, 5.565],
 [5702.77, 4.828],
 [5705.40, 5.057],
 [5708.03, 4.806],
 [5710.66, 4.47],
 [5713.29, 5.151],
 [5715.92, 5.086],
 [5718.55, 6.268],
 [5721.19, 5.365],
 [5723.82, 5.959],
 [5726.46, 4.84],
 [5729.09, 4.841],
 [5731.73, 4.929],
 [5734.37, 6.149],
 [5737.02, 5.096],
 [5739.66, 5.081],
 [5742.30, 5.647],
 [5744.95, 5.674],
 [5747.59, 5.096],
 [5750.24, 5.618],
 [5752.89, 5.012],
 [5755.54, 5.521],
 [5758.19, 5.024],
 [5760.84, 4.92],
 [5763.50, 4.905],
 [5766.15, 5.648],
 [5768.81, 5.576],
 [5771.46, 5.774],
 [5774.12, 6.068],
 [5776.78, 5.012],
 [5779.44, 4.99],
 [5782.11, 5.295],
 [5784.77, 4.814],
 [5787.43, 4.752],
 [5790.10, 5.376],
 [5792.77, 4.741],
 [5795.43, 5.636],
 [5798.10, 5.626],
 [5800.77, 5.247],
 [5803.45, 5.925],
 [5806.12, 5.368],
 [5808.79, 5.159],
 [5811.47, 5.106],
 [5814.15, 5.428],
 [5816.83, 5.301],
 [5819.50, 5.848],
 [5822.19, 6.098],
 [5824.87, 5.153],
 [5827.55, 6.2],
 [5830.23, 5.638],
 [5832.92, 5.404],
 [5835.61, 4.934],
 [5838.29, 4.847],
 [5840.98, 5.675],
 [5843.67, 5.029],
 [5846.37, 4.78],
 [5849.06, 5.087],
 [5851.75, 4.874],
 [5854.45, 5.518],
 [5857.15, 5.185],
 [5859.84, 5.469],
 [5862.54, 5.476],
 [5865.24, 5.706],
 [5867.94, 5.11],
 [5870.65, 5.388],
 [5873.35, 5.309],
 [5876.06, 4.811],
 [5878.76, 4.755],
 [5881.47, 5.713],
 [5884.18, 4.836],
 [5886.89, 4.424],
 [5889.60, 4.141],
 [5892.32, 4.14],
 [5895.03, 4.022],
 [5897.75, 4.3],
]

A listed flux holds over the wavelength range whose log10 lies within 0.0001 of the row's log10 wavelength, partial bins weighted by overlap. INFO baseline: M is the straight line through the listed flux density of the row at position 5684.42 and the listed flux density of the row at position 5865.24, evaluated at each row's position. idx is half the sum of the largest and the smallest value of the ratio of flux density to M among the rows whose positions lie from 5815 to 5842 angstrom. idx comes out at 0.98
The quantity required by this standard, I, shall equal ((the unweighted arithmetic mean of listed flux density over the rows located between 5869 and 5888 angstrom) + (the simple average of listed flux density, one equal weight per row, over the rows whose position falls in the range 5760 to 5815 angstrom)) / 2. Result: 5.168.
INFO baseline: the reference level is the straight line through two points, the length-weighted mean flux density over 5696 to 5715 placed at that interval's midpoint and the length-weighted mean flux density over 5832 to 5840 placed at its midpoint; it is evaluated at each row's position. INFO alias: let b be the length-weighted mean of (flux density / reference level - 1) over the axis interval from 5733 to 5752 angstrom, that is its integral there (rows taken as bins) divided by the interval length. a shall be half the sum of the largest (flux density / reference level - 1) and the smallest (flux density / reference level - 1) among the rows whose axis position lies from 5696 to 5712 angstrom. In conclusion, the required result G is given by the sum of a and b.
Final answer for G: 0.10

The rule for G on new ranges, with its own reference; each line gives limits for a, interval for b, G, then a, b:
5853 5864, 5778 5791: 0.05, 0.052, 0.00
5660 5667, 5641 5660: 0.15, 0.086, 0.07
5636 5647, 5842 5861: 0.08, 0.073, 0.01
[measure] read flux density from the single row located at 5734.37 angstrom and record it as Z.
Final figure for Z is 6.149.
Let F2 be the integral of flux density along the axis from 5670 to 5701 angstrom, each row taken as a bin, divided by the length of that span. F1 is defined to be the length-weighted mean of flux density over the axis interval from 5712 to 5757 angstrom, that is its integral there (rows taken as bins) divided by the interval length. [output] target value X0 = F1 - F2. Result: 0.09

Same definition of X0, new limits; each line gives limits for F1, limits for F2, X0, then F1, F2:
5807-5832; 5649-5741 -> 0.28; 5.54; 5.26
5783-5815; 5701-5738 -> 0.05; 5.26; 5.21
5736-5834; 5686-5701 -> 0.03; 5.37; 5.34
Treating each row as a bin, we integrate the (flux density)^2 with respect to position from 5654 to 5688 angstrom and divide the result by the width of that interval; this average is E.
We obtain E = 27.9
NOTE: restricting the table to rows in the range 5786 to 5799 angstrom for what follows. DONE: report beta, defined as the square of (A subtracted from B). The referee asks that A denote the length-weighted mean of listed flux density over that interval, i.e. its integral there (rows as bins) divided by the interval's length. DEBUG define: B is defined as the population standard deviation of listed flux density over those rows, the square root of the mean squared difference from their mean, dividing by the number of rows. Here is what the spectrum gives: 23.1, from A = 5.21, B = 0.40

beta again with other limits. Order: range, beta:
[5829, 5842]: 24.4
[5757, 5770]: 23.9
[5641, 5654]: 23.9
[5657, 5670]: 26.5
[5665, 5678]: 24.1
